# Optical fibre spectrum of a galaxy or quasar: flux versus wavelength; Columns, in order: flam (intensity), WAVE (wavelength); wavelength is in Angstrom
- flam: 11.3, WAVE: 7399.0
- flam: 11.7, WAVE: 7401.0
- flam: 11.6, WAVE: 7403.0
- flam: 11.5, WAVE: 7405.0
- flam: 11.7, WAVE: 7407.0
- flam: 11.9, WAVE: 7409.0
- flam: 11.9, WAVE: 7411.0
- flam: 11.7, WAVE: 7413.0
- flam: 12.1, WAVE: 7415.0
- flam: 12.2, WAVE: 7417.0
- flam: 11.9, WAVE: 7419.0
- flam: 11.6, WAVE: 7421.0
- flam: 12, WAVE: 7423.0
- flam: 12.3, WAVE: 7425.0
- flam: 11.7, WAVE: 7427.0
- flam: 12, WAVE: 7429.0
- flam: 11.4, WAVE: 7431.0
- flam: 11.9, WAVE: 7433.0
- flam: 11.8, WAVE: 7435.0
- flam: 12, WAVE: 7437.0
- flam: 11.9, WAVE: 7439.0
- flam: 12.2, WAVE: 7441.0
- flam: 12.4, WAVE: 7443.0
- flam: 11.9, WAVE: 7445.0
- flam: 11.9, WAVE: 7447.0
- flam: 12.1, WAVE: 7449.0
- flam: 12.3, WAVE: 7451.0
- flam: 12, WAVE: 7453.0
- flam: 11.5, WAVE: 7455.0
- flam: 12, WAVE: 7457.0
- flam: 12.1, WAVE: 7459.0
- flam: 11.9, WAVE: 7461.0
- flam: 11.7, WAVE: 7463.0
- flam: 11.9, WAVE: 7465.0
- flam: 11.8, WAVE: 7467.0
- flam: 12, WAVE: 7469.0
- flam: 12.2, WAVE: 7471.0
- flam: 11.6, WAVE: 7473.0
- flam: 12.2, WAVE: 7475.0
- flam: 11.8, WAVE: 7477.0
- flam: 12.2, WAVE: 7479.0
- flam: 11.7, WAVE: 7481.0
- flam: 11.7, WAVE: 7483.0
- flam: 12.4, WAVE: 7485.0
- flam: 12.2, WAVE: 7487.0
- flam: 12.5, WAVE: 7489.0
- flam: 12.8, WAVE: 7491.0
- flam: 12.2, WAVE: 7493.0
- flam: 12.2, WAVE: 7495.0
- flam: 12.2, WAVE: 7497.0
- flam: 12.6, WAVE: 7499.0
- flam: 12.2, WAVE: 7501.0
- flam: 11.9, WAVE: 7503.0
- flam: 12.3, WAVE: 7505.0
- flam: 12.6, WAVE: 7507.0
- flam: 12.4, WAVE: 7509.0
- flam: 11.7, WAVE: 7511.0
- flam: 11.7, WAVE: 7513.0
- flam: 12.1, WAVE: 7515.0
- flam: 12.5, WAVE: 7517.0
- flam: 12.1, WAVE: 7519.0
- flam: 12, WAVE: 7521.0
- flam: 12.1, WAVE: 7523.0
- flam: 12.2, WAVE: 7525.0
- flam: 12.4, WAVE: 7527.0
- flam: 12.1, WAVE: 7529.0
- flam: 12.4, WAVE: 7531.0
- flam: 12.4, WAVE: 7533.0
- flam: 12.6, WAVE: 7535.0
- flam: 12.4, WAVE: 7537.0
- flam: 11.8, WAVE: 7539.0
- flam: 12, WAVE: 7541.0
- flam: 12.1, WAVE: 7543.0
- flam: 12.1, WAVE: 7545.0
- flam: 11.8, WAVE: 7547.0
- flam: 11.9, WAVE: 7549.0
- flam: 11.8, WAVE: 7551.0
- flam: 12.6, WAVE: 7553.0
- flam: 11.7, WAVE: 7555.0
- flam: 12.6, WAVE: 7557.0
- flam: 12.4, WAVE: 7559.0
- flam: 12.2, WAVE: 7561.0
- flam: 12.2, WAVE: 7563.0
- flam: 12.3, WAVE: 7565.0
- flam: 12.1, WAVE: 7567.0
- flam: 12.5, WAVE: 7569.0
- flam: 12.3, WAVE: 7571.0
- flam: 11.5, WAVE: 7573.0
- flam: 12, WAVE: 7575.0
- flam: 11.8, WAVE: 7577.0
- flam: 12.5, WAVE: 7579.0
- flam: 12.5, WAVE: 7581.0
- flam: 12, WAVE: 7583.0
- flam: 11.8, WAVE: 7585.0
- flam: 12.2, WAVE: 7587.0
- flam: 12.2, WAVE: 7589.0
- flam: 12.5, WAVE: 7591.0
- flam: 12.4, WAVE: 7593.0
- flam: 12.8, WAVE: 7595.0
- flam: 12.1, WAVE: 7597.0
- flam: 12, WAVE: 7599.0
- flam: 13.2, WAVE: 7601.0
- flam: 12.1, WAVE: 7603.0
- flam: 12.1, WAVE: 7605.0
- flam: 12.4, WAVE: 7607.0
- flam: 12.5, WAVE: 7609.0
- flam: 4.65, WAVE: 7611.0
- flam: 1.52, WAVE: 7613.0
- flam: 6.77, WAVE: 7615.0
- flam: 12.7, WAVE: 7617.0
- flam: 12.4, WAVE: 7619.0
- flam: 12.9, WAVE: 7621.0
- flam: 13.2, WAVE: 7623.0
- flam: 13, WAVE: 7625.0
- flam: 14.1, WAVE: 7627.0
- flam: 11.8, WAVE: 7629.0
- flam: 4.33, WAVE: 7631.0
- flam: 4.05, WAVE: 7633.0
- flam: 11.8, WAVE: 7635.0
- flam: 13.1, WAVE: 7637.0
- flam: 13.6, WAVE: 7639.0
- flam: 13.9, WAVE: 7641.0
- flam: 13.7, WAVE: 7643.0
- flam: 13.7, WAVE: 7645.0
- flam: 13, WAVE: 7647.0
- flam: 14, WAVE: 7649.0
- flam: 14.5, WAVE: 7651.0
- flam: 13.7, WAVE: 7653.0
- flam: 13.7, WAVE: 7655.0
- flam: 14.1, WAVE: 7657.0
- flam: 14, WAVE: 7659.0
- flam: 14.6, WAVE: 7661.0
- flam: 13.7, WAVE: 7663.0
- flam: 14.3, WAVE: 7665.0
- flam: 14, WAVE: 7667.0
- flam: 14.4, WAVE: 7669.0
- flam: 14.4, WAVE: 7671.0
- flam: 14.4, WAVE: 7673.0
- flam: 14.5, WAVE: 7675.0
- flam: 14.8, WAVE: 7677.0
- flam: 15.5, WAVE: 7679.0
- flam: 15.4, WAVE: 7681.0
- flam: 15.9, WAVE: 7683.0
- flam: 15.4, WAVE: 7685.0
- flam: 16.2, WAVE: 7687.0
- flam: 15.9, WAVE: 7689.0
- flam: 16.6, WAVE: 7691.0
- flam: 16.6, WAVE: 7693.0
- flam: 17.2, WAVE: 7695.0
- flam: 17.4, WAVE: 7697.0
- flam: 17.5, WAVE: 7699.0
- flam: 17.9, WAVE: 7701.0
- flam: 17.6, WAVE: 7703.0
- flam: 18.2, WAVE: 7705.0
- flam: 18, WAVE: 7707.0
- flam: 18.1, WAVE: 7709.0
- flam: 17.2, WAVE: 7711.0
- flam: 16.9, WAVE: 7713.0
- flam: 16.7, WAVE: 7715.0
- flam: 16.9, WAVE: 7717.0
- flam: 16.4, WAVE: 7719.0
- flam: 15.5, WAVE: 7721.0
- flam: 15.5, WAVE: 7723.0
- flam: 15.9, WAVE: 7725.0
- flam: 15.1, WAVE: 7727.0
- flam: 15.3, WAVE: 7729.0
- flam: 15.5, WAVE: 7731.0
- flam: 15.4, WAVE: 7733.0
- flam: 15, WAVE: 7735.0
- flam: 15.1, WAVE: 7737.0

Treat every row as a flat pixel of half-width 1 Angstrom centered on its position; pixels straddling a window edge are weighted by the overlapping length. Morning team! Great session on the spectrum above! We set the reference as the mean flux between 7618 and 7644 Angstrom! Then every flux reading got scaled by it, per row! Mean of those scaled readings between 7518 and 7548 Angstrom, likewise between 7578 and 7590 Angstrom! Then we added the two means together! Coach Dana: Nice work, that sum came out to 2.086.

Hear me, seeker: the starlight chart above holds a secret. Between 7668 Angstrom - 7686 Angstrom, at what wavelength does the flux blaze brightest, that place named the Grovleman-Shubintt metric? 7683.0 Angstrom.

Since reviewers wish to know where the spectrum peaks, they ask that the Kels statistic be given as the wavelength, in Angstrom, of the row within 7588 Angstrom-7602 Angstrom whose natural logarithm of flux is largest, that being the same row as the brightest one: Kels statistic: 7601.0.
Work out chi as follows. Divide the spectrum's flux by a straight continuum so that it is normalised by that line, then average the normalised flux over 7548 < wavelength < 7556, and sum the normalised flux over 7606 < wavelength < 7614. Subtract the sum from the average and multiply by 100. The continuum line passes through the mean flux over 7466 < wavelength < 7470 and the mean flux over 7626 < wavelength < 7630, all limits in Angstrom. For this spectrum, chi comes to -146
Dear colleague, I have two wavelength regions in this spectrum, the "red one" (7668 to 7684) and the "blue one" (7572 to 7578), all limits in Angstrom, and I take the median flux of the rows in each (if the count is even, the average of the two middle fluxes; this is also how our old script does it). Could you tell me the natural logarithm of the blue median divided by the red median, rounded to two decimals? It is -0.22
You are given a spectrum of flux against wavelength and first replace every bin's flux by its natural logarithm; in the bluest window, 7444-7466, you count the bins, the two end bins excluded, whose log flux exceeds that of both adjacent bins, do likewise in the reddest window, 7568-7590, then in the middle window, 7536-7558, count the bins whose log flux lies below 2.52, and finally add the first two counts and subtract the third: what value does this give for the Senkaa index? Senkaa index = -6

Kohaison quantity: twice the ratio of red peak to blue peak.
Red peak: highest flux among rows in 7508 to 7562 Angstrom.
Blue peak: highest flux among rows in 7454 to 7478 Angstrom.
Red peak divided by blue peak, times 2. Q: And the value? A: 2.07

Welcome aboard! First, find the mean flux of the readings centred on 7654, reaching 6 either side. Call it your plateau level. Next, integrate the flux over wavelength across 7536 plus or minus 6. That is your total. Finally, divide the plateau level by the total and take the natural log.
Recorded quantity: -2.35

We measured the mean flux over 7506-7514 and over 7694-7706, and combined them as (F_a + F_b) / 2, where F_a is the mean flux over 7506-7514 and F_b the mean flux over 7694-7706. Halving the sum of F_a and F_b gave 14.9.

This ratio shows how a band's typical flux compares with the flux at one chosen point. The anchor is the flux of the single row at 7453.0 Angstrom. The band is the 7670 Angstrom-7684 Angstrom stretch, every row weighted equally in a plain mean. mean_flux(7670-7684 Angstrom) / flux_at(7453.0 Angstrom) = 1.25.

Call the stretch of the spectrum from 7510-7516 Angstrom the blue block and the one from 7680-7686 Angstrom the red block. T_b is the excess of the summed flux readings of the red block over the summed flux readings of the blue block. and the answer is 11.2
